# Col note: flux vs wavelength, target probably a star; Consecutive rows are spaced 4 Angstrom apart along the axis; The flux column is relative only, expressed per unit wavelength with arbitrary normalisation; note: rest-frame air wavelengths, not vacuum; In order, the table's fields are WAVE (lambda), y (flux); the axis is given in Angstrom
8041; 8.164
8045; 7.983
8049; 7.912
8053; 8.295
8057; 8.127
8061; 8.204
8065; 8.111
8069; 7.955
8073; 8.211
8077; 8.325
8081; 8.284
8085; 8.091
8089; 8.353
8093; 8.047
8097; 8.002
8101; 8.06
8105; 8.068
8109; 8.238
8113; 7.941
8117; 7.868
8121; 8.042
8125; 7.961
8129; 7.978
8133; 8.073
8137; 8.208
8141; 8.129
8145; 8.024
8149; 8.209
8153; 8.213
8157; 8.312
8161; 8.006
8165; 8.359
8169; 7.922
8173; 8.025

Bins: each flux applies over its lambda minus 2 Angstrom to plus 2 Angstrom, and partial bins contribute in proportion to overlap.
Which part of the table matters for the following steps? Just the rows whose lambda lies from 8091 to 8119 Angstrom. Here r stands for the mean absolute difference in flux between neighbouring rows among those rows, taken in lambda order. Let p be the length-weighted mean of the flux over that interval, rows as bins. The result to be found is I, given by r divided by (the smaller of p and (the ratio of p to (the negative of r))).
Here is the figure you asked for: -0.0015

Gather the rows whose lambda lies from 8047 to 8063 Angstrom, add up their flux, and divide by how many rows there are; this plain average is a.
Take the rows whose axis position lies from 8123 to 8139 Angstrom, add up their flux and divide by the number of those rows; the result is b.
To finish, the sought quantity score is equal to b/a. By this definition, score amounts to 0.99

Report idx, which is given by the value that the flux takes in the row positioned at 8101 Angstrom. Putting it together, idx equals 8.06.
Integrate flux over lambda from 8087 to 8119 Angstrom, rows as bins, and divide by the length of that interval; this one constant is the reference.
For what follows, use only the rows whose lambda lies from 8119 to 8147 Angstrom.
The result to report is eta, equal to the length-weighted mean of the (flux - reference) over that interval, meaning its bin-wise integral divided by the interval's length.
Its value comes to -0.01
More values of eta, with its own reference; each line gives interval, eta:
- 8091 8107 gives -0.03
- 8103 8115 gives 0.01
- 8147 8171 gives 0.10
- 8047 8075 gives 0.04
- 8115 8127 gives -0.12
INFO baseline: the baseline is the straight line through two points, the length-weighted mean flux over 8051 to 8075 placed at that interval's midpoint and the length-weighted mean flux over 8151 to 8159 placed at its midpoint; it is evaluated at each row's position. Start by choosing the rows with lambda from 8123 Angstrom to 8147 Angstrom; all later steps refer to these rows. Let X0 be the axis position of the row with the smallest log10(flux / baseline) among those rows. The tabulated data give 8125 Angstrom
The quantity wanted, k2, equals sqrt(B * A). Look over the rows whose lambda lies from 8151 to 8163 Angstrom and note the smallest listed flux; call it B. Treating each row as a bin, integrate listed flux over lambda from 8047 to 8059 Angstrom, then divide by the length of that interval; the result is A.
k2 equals 8.06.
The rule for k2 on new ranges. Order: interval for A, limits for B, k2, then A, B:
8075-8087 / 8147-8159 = 8.22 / 8.23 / 8.209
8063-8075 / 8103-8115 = 8.02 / 8.09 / 7.941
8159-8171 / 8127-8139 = 8.04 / 8.10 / 7.978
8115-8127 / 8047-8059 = 7.93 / 7.96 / 7.912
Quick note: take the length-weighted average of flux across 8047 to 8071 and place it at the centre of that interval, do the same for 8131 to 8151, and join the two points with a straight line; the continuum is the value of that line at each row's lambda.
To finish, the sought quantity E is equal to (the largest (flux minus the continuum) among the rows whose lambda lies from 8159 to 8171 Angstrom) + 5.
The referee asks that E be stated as 5.22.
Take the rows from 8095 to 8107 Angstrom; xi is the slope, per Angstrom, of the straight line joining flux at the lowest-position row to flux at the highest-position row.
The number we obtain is 0.008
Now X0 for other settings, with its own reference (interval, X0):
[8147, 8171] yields 8169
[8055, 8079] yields 8069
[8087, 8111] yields 8097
